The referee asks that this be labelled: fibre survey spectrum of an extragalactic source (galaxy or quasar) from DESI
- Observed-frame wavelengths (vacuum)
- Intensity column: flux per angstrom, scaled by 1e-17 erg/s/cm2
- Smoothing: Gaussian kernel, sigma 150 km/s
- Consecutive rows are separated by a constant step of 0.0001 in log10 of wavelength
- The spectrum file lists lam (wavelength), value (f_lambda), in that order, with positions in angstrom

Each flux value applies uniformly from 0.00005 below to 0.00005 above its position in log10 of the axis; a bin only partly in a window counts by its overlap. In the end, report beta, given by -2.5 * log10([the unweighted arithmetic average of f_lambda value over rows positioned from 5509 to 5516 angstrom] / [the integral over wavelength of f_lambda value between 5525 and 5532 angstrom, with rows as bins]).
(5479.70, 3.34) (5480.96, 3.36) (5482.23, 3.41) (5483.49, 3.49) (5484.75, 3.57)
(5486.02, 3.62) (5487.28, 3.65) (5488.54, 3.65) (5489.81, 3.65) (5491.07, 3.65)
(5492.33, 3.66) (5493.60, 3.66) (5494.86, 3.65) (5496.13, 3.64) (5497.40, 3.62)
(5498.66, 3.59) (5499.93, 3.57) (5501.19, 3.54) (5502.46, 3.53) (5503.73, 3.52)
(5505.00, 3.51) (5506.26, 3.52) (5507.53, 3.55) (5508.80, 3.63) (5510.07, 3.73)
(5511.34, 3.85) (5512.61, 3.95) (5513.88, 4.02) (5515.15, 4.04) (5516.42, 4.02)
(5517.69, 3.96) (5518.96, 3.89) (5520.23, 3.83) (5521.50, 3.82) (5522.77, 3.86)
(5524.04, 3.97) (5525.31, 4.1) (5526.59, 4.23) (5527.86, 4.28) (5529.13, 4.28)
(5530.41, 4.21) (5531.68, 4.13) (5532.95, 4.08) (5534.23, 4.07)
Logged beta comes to 2.19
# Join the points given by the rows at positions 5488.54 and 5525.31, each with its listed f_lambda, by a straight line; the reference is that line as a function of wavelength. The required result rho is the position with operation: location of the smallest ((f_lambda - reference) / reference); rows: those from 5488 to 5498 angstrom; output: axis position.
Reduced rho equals 5497.40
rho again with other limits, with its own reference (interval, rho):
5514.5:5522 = 5521.50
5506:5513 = 5506.26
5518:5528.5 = 5521.50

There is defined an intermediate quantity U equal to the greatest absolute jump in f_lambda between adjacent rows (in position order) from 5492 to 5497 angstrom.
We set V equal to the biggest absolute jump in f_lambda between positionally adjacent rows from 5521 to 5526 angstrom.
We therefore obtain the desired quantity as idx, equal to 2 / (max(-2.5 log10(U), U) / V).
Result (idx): 0.05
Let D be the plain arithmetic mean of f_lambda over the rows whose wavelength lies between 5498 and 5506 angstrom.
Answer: 3.54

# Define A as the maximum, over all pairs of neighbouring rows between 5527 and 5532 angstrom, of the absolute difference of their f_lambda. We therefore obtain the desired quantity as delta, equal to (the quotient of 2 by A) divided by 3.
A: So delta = 8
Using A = 0.08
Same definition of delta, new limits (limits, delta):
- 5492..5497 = 67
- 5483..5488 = 8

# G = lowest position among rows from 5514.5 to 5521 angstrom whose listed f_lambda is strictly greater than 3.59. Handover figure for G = 5515.15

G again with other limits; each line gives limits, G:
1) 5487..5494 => 5487.28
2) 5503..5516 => 5508.80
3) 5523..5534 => 5524.04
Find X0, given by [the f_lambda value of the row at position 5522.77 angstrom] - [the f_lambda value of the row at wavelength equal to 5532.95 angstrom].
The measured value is -0.2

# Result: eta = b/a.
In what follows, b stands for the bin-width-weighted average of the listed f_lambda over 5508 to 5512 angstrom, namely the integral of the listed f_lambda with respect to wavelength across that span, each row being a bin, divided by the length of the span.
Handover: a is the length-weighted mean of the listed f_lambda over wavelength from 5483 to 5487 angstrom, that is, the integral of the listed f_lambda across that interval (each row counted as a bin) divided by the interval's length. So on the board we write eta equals 1.04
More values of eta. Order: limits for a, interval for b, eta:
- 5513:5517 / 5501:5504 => 0.88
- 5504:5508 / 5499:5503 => 1.01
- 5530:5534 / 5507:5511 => 0.88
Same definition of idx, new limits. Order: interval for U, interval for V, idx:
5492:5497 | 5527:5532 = 0.03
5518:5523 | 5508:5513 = 0.08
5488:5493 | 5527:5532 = 0.03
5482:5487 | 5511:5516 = 0.07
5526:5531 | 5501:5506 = 0.01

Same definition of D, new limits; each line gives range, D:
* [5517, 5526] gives 3.92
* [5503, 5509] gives 3.55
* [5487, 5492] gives 3.65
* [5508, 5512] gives 3.74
